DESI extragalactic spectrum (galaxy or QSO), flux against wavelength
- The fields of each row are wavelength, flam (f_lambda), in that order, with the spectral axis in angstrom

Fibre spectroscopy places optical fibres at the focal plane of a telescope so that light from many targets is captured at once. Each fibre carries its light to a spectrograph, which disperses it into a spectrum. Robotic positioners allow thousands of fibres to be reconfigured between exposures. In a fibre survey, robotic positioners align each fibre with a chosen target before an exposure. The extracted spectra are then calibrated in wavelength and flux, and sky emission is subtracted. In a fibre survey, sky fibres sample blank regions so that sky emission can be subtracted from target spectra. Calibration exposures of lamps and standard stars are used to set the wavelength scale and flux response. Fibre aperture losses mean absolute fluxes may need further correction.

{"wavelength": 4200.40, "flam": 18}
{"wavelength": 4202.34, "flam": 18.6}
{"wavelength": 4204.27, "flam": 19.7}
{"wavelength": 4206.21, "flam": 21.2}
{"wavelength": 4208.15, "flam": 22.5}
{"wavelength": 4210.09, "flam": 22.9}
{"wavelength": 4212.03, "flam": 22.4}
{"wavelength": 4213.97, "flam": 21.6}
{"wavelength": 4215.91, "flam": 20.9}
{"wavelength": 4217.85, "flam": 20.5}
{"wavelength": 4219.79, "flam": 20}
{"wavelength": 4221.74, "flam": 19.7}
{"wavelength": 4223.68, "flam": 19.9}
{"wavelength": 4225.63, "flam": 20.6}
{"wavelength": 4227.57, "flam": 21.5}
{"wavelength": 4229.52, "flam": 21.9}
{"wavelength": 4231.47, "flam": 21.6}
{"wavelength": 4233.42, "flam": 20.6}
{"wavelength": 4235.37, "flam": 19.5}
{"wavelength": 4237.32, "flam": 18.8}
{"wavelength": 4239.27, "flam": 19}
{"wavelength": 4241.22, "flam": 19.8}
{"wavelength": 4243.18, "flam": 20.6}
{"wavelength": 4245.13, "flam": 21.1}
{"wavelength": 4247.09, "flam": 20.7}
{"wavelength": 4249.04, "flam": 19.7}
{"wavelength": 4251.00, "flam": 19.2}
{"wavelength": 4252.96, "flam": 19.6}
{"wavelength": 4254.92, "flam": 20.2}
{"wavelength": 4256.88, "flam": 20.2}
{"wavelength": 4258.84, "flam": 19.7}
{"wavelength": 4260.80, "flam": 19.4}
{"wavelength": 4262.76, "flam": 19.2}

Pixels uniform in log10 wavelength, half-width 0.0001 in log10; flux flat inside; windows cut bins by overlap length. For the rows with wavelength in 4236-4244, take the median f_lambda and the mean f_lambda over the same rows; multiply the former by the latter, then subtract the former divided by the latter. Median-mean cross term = 378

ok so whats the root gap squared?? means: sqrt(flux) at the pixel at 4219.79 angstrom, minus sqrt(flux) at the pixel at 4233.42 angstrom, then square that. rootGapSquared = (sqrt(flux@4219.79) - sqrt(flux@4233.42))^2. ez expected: 0.0044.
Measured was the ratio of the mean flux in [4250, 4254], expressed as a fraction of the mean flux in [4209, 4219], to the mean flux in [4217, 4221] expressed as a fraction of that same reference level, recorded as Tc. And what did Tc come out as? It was 0.96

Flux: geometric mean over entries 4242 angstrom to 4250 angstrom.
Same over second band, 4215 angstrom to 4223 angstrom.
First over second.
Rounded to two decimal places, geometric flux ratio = 1.01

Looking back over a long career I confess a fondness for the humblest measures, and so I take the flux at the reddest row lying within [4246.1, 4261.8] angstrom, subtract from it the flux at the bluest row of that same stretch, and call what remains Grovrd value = -1.3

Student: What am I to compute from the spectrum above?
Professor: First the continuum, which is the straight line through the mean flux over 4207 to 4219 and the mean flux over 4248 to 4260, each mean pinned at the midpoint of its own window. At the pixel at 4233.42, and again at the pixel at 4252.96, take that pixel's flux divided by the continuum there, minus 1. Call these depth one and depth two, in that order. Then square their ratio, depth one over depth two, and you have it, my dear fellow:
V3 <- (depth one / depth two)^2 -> 1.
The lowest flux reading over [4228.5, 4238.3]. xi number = 18.8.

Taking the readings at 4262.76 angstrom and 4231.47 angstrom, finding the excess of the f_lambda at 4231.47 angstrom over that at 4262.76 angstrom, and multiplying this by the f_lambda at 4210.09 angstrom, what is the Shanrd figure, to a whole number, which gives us 55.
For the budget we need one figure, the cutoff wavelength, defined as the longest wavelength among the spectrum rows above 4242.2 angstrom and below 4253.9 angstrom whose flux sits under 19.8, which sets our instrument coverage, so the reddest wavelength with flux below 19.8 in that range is 4252.96 angstrom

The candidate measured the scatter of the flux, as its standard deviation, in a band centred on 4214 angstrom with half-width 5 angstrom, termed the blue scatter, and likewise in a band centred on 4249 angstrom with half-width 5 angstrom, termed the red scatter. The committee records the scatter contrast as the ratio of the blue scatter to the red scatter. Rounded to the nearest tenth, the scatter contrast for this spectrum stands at 1.2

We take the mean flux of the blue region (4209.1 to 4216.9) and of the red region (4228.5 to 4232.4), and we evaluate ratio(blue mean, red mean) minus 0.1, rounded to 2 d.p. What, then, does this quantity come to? 0.91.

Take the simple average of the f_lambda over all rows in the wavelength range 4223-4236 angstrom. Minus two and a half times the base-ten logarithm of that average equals -3.30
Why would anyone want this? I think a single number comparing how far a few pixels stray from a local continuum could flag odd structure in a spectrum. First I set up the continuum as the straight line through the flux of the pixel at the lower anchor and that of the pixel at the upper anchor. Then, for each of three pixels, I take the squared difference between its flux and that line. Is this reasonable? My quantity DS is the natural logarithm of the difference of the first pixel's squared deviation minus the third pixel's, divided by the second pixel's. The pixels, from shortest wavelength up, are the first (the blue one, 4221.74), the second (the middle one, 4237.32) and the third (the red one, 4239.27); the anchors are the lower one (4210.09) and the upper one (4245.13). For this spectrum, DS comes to -2.0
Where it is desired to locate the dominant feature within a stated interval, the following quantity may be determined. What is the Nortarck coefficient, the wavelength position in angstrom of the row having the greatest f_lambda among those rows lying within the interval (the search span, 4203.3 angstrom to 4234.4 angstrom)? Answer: 4210.09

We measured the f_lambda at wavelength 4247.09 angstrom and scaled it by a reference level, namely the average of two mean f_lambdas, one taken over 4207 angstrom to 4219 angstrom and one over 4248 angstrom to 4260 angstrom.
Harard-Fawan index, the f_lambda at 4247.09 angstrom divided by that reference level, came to 1.00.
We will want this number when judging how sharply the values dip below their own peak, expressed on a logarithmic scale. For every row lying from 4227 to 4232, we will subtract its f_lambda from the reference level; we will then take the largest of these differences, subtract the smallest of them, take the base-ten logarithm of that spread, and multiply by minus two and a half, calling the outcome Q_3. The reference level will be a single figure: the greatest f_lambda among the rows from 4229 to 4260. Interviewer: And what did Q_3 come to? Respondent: 1.0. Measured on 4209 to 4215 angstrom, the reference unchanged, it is -0.3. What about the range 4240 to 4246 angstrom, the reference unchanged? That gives -0.3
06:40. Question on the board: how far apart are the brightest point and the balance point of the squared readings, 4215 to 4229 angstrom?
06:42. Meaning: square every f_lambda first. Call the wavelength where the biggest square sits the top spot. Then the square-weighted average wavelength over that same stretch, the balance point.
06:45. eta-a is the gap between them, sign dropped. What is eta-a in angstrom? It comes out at 5.8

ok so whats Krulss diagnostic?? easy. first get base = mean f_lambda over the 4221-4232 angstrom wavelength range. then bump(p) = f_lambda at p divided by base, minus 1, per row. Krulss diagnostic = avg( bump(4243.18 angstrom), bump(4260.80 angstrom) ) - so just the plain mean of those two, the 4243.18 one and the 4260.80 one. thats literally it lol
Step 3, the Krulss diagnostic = -0.042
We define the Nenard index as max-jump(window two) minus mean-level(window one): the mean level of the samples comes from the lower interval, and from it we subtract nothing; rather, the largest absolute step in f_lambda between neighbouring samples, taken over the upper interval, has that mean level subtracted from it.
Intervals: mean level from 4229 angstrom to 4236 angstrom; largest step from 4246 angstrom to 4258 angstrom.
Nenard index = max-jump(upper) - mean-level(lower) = -19.9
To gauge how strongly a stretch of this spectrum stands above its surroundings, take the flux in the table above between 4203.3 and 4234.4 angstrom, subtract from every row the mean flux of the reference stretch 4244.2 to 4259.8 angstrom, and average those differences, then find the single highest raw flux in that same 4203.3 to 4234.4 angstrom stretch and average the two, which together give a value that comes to 11.97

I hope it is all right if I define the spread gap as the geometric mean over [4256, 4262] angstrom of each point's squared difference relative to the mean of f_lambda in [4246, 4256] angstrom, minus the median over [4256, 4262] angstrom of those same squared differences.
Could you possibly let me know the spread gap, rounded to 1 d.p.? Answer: 0.0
